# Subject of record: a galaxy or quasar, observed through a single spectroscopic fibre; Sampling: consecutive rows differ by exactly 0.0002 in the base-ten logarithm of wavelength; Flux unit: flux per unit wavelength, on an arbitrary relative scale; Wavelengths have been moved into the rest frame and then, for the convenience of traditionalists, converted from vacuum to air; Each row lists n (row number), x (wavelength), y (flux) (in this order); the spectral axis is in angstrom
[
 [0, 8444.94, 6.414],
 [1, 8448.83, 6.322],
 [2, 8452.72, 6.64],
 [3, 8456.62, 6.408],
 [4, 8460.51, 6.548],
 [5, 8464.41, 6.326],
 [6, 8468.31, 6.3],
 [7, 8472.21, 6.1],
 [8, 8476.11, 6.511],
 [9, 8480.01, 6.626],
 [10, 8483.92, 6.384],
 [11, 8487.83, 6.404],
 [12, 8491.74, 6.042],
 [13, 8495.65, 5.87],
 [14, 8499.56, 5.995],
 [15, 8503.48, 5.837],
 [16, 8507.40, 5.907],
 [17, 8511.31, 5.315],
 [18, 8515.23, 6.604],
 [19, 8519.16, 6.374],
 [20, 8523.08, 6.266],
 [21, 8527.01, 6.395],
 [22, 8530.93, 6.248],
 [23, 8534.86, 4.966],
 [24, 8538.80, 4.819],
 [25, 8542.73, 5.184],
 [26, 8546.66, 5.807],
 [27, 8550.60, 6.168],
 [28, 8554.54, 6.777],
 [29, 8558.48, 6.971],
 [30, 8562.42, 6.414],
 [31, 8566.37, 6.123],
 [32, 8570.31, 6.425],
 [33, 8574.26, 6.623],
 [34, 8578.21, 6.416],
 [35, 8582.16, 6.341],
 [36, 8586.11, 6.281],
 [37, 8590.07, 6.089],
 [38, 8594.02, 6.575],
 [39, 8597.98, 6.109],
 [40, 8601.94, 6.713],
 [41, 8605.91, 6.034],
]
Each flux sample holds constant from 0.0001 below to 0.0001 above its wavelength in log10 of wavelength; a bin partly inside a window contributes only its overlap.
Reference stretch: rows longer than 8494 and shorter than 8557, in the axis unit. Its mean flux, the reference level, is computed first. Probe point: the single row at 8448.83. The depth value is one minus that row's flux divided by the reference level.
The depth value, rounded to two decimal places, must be -0.07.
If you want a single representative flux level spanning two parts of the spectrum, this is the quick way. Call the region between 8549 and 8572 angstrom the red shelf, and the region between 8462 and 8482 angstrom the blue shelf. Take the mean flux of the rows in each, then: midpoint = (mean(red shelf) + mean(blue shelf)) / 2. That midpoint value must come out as 6.43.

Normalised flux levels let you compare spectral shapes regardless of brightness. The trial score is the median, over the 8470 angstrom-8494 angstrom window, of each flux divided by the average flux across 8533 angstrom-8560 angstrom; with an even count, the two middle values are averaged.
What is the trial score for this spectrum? 1.10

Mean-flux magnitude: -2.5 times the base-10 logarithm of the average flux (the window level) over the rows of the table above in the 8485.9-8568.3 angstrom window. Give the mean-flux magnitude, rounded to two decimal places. -1.95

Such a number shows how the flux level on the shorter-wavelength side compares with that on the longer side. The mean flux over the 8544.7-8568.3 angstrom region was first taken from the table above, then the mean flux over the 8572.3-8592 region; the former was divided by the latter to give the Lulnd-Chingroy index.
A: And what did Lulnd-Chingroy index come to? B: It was 1.00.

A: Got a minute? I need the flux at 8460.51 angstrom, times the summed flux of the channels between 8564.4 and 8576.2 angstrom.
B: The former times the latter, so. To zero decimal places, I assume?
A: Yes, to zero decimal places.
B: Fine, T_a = 126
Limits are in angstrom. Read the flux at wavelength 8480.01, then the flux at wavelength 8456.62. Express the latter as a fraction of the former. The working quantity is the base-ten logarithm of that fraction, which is -0.015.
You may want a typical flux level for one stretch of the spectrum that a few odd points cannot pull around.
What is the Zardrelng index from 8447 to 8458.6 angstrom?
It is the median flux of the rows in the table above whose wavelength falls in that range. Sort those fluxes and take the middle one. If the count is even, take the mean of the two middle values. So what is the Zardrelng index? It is 6.41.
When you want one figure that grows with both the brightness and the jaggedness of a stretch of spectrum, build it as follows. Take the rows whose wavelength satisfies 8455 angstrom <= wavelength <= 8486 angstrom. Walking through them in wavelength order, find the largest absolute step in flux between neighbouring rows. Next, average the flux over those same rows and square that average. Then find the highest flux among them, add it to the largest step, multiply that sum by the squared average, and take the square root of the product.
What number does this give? 17.0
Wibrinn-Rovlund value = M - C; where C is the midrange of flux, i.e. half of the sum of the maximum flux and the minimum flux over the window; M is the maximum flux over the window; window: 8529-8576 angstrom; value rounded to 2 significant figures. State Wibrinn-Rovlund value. 1.1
